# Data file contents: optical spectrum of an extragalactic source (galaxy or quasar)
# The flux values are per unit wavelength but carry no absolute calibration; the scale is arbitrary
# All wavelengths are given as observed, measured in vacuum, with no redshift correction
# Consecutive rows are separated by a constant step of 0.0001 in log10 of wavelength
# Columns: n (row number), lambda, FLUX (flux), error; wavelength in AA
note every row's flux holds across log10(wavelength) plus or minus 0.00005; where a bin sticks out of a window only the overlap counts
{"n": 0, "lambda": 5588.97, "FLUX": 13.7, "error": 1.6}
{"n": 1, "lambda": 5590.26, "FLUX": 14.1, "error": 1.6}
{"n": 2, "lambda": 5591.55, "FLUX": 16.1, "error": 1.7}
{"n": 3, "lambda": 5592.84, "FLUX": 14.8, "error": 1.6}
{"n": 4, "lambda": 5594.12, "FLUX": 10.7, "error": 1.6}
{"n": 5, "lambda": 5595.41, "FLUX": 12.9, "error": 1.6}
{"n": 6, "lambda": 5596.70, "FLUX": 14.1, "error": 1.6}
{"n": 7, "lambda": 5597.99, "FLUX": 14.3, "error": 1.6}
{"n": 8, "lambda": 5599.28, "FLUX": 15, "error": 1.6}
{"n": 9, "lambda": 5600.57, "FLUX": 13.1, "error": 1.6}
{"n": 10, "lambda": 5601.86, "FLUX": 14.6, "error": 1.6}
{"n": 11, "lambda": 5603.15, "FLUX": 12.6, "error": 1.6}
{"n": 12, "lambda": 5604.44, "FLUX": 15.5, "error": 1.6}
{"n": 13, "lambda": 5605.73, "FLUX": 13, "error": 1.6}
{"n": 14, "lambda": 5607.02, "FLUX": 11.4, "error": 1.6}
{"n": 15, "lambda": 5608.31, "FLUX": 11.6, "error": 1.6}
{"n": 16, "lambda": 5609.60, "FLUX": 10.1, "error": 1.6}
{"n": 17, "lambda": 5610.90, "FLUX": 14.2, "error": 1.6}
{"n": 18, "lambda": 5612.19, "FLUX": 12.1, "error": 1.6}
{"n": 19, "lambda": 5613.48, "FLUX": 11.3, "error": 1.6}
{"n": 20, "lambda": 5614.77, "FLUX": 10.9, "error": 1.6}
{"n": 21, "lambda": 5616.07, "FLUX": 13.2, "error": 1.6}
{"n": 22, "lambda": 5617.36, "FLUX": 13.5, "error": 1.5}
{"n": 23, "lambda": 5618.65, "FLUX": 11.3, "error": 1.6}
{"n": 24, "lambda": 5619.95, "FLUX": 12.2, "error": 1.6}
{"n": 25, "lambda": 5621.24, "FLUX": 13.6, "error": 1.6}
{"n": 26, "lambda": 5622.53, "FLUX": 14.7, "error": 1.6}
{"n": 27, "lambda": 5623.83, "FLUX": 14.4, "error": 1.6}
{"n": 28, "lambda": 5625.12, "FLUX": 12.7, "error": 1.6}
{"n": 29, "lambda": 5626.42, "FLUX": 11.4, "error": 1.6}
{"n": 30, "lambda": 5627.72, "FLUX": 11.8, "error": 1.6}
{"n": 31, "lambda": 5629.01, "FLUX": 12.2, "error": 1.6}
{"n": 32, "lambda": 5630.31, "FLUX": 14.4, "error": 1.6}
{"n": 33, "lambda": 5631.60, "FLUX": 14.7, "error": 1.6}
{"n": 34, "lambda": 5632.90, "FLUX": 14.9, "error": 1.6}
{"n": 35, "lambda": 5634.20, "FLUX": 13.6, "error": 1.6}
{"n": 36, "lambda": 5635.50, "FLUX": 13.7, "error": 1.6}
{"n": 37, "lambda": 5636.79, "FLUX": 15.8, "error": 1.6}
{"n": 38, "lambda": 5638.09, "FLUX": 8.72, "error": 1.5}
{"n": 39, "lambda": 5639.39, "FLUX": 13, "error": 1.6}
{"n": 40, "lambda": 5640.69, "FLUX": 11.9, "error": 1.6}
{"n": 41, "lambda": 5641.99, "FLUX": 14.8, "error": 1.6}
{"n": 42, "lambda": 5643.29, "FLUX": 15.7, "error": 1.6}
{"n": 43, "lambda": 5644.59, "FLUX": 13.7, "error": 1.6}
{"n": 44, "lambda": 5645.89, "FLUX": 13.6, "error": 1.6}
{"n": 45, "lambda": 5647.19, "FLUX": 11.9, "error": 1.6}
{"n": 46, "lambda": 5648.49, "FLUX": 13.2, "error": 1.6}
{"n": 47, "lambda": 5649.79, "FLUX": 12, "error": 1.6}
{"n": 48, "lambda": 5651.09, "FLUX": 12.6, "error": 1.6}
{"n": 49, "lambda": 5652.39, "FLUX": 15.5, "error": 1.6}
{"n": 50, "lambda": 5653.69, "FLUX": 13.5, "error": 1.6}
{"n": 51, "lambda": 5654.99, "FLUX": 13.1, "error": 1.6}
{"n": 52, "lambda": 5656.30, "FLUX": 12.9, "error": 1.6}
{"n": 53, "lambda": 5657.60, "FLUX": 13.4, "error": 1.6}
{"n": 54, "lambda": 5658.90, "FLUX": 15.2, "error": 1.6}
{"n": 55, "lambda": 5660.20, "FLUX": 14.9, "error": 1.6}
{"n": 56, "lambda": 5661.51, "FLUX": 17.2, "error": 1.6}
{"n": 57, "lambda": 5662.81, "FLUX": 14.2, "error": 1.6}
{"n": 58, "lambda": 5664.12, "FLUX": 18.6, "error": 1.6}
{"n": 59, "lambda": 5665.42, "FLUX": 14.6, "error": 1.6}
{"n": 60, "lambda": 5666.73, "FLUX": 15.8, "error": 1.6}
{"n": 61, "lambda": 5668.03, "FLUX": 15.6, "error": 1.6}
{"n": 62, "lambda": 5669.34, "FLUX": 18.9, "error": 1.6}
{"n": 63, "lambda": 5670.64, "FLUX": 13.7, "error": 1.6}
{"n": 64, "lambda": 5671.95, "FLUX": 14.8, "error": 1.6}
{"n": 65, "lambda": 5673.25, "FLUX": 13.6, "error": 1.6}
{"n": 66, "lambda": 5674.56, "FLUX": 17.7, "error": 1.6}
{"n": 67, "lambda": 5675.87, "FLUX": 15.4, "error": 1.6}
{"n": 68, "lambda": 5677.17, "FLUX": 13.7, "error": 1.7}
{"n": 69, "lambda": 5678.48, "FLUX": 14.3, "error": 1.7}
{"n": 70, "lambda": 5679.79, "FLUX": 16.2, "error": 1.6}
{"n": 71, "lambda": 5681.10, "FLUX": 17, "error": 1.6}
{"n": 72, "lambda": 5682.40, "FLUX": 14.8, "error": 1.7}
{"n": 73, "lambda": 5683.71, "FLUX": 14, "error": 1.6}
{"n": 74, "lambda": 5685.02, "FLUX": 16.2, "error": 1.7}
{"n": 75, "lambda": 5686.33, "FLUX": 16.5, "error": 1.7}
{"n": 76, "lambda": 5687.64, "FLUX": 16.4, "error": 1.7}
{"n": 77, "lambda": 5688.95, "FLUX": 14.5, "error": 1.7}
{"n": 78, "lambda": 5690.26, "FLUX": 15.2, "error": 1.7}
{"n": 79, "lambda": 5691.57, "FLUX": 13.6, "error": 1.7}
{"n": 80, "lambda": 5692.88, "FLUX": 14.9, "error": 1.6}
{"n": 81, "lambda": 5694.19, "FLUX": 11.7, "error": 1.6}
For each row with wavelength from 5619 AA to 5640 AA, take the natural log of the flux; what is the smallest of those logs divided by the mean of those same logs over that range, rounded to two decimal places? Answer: 0.84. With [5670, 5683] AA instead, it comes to 0.96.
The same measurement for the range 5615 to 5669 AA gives 0.83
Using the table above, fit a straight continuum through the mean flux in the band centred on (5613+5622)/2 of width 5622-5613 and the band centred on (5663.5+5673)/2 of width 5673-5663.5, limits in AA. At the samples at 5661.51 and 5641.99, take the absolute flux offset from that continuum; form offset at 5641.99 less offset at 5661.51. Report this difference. -1.0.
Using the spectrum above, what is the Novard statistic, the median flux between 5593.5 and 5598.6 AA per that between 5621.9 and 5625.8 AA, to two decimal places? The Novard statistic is 0.94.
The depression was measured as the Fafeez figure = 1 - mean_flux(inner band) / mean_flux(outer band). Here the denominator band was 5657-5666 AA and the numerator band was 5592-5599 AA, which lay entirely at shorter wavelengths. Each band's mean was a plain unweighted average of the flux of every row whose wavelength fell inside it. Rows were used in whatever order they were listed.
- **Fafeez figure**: 0.13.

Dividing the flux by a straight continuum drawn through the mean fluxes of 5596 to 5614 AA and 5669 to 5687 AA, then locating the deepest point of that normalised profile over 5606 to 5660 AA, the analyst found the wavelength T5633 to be 5638.09 AA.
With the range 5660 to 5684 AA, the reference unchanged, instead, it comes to 5677.17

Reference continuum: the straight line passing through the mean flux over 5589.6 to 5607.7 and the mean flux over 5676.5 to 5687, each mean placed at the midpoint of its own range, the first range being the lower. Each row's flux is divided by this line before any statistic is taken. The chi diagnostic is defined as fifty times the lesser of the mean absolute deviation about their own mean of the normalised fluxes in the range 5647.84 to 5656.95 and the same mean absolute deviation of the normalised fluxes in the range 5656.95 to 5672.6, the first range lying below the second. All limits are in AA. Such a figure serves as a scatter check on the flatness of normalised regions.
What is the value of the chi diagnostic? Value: 2.4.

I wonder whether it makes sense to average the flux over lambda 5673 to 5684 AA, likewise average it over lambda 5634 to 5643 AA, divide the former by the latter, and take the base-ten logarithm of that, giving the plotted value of 0.065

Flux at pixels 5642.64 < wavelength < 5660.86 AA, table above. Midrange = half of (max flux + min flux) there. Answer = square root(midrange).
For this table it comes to 3.7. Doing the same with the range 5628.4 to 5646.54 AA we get 3.5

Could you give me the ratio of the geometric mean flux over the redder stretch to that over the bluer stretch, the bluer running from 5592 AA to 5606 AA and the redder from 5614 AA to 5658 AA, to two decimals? 0.96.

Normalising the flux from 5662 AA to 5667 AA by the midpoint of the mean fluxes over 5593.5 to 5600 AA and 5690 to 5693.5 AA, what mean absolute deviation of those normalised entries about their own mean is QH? 0.100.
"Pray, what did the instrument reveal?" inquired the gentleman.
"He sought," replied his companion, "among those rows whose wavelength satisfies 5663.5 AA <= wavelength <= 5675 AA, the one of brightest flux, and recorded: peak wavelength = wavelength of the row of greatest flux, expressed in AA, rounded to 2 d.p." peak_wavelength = 5669.34 AA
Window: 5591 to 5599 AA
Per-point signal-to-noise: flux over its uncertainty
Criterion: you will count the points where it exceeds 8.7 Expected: 4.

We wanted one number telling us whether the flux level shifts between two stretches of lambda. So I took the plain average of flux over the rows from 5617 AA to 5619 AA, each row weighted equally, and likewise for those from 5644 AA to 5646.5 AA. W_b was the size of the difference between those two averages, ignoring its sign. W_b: 1.2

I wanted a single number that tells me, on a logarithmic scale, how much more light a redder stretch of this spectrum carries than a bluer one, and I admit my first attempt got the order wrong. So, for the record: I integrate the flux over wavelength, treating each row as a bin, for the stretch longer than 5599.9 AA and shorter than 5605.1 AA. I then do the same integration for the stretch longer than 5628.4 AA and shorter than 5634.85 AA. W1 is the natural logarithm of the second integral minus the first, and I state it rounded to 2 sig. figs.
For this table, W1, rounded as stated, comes 2.9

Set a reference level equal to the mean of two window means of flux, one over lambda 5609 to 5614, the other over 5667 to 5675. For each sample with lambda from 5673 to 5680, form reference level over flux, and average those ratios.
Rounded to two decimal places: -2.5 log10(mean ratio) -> 0.09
